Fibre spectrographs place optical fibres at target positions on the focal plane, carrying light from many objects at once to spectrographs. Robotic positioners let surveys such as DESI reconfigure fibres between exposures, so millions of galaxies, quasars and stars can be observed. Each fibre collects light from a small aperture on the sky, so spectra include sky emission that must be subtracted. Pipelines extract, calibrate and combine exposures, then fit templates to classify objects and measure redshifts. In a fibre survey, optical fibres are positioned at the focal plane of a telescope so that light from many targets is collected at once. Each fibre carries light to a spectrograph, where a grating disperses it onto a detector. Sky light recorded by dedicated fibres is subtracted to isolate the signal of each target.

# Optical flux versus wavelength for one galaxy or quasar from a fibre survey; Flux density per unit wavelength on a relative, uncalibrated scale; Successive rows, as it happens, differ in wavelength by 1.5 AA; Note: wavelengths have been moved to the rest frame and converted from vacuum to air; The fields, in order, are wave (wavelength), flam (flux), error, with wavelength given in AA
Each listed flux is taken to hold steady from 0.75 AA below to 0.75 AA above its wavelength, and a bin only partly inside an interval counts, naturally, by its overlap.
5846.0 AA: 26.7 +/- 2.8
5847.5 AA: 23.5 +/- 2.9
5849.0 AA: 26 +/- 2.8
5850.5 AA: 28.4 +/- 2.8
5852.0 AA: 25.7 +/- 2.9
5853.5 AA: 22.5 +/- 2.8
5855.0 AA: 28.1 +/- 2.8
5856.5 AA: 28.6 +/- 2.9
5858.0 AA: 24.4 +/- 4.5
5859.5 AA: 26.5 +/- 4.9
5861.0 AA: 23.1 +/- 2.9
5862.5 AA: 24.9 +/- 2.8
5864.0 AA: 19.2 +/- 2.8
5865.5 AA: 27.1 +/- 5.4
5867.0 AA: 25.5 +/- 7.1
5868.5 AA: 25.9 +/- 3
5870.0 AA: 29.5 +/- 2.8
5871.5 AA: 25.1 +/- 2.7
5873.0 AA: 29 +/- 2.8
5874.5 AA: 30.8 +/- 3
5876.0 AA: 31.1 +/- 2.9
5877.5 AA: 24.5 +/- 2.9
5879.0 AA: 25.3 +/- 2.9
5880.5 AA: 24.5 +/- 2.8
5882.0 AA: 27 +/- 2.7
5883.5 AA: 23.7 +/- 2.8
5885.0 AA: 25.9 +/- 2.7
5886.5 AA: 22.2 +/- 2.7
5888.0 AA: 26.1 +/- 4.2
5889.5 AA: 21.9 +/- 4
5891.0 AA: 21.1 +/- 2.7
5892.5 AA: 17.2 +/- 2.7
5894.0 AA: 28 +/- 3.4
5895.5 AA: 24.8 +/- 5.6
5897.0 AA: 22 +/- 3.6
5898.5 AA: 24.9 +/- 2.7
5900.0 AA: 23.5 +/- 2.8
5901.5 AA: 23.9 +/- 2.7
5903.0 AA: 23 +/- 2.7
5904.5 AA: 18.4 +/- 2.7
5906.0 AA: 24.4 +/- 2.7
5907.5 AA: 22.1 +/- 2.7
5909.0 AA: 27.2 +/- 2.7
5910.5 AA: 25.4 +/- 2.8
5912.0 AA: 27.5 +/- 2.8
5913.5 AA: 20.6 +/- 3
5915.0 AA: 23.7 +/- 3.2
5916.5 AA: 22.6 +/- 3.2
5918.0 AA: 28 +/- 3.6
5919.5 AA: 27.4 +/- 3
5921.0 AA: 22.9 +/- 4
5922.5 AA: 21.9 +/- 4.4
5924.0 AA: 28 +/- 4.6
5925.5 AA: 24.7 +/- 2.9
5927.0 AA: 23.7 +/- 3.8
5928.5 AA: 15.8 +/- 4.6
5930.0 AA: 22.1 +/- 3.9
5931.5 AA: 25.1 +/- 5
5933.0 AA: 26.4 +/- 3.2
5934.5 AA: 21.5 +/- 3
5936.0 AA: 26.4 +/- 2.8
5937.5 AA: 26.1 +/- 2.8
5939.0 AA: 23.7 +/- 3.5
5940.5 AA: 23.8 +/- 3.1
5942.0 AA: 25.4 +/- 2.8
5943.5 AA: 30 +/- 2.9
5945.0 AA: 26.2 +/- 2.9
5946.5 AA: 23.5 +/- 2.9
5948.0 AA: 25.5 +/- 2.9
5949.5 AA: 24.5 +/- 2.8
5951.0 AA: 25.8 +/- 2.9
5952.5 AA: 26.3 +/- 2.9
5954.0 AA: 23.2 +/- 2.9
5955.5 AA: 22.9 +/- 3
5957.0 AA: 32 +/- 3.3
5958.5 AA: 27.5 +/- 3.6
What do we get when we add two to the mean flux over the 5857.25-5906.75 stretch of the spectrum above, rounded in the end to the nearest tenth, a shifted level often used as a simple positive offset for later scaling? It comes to 26.7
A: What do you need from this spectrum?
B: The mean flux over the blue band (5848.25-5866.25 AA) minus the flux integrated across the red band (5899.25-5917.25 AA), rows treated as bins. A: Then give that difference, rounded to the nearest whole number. -398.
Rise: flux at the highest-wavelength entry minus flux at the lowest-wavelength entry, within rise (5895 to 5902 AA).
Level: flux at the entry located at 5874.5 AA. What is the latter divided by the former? -34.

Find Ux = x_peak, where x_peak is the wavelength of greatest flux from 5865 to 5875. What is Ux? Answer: 5874.5 AA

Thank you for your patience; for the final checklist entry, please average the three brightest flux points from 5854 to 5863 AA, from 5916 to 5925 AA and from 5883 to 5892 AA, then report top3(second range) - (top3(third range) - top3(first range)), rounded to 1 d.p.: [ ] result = 30.3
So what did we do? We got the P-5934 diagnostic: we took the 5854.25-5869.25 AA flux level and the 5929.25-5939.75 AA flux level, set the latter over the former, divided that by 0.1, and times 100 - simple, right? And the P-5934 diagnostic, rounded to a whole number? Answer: 966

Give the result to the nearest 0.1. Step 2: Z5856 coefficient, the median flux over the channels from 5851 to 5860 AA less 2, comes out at 24.1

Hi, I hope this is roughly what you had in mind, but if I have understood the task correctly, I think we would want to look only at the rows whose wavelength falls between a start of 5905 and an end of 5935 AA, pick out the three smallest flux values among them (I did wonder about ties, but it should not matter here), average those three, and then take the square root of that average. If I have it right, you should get 4.39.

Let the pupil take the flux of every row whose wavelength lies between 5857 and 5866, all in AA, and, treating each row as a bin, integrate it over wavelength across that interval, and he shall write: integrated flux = 218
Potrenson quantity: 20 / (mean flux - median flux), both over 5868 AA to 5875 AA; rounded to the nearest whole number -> -21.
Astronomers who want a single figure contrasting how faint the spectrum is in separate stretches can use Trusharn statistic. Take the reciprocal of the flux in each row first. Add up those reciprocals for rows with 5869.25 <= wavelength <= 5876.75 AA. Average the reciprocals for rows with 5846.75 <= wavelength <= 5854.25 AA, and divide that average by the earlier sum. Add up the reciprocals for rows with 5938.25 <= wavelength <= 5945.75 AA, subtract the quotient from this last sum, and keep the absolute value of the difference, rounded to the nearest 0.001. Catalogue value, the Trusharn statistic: 0.036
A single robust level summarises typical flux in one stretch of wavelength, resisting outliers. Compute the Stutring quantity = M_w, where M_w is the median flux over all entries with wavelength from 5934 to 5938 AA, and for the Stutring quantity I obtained 26.1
